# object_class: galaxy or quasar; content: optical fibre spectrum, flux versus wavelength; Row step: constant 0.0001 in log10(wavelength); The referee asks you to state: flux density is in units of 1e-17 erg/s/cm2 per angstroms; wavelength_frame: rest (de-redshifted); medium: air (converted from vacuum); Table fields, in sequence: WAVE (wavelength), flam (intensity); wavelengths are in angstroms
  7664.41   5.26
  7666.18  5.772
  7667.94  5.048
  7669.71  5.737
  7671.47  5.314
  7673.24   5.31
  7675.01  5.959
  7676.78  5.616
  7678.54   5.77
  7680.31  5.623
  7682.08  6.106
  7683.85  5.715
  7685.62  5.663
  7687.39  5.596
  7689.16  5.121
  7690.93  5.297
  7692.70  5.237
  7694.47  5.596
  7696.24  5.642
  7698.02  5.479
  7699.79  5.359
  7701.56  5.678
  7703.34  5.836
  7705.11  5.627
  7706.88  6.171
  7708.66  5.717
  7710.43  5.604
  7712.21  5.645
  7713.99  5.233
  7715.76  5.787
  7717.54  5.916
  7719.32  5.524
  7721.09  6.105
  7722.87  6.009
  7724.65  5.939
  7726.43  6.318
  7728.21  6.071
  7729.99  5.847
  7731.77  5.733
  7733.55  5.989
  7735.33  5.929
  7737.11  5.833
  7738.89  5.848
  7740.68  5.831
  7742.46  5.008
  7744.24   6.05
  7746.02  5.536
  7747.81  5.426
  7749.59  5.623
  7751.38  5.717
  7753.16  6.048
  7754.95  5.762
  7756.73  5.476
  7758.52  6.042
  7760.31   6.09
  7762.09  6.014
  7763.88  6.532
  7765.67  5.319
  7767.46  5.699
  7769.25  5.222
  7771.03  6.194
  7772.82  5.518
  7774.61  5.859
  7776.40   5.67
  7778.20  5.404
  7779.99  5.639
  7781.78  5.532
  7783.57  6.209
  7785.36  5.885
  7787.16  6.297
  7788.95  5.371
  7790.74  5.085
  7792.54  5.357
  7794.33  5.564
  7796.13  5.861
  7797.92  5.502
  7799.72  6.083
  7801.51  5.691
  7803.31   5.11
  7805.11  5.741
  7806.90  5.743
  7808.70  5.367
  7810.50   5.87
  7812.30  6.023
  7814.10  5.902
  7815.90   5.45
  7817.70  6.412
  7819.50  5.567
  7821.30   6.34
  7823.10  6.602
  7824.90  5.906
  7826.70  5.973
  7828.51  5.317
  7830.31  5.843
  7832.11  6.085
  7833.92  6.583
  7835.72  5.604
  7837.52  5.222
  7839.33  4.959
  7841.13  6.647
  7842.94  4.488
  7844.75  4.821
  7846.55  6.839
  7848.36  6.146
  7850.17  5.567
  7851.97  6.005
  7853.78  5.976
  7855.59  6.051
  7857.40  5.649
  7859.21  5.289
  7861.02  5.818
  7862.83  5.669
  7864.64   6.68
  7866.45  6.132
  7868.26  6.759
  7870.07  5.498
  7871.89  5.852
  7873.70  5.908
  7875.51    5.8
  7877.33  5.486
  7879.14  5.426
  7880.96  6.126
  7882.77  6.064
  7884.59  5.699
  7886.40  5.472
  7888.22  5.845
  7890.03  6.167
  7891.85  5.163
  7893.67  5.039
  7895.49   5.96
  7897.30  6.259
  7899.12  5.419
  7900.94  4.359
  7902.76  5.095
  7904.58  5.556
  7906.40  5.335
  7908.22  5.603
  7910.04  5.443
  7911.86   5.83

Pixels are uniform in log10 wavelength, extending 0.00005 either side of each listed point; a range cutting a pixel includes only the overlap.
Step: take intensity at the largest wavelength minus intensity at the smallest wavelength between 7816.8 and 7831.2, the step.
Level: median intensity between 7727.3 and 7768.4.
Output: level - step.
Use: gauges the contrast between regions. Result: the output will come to 6.4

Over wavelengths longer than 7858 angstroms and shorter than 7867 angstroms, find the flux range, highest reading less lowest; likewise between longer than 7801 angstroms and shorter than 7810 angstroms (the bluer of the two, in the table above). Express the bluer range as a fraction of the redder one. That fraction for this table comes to 0.46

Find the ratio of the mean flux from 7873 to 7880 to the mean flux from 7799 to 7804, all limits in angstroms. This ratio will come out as 1.00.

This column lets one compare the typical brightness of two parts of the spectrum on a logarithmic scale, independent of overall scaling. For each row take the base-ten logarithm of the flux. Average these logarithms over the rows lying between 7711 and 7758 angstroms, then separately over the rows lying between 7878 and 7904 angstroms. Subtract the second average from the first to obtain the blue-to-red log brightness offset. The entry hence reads 0.017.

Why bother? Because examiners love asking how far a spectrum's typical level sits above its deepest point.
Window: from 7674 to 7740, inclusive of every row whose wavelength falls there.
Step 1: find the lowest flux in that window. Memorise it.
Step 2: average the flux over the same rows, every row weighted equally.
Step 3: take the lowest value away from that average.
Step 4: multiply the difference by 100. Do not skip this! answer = 61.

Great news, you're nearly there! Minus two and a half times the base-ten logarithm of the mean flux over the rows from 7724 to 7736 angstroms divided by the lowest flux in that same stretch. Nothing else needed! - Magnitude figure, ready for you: -0.045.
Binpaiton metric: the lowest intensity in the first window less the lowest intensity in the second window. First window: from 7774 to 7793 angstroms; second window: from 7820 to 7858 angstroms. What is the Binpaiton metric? 0.60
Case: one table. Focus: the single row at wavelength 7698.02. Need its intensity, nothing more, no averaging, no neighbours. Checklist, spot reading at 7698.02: 5.479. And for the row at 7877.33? 5.486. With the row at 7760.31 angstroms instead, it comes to 6.09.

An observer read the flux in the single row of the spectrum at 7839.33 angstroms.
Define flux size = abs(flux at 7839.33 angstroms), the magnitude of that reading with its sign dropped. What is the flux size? 5.0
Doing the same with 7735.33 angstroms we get 5.9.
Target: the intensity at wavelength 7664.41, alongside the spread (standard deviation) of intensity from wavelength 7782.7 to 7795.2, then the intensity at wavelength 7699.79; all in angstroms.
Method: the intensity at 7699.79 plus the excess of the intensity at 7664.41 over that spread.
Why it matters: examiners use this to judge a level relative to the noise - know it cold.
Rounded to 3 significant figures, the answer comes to 10.2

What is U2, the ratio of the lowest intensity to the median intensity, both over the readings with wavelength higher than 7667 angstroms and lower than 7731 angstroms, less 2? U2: -1.11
